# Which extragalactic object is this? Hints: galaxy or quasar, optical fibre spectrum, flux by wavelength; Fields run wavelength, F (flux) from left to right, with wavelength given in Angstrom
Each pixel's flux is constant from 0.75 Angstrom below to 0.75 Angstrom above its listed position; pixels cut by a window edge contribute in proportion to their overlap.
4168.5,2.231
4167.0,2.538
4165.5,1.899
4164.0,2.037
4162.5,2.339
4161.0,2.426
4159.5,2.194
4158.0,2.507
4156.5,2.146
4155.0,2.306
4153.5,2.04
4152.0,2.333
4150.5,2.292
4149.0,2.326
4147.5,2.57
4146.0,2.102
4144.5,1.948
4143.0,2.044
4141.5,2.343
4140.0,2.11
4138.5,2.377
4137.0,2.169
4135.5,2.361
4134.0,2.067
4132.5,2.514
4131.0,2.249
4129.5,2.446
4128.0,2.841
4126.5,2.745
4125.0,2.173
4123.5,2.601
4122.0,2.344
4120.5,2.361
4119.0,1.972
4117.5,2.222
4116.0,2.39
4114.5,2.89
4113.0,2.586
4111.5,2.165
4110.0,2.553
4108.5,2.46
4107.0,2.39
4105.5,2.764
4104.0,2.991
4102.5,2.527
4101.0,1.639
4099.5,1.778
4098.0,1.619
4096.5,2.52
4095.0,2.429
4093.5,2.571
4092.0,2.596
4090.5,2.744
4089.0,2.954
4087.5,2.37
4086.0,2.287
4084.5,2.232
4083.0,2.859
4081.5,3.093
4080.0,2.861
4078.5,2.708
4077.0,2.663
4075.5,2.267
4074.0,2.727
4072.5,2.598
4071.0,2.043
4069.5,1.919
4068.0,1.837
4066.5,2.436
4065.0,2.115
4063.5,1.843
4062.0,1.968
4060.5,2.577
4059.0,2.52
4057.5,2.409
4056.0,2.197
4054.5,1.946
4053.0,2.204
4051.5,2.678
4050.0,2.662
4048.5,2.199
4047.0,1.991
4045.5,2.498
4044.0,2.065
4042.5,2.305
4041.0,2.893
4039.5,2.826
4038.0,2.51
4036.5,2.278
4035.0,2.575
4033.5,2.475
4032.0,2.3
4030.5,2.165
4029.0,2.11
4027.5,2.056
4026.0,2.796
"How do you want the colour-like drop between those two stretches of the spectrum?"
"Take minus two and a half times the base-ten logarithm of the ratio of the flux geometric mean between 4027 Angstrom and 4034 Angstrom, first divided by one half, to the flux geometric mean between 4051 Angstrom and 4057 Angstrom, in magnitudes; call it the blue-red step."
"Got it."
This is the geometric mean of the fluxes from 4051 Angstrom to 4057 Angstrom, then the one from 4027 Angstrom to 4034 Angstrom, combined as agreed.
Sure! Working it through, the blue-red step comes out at -0.74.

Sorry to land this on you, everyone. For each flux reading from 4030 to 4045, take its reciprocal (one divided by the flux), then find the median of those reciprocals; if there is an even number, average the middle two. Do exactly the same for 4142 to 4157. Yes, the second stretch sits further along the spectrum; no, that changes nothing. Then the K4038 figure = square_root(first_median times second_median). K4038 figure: 0.435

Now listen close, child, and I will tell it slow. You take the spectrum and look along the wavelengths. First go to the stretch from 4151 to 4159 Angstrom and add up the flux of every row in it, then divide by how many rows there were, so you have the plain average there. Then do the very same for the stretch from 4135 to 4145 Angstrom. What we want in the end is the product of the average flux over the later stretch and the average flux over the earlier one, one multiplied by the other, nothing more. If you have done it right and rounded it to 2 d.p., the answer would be 4.97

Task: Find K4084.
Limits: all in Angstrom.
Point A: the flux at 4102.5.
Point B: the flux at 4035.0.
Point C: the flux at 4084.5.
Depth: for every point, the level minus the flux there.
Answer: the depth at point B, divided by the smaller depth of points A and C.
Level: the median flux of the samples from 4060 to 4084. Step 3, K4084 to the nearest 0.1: 3.3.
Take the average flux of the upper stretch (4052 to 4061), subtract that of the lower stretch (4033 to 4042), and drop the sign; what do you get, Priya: 0.28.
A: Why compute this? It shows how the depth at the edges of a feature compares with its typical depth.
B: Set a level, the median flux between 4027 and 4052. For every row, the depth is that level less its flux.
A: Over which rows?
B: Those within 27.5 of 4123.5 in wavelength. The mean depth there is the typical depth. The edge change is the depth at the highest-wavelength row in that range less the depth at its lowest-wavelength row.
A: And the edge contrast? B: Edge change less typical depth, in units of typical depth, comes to -8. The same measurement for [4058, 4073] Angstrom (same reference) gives -2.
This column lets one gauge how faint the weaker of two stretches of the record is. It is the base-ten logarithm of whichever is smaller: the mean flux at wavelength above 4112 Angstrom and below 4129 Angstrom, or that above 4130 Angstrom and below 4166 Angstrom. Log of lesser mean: 0.350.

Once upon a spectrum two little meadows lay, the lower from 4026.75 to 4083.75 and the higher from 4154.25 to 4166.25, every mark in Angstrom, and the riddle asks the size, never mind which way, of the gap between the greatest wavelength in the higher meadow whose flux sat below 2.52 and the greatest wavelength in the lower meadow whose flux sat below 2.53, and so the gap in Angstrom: 90.0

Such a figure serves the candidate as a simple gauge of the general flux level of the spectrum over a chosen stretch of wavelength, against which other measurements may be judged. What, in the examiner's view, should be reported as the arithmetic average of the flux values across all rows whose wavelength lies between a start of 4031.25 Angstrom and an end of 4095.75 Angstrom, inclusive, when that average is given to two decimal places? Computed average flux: 2.42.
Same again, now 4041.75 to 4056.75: 2.27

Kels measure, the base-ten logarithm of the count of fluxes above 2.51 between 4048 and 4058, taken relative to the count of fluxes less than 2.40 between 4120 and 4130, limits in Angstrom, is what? -0.18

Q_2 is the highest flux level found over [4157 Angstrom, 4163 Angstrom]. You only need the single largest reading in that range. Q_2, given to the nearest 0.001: 2.507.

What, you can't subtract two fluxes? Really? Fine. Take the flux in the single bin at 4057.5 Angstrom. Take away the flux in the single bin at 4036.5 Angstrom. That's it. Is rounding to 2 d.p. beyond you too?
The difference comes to 0.13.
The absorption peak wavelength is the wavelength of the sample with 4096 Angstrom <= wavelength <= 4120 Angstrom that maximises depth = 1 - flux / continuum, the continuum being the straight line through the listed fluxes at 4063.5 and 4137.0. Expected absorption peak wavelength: 4098.0 Angstrom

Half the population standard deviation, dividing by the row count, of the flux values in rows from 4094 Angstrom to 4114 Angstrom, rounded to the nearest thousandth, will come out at 0.204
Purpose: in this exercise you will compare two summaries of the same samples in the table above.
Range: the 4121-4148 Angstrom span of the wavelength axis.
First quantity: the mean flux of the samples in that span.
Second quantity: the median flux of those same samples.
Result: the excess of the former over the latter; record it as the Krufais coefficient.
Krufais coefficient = -0.01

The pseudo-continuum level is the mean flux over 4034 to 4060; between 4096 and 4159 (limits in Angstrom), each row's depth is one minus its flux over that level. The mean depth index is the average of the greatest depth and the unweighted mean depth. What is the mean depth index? 0.18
